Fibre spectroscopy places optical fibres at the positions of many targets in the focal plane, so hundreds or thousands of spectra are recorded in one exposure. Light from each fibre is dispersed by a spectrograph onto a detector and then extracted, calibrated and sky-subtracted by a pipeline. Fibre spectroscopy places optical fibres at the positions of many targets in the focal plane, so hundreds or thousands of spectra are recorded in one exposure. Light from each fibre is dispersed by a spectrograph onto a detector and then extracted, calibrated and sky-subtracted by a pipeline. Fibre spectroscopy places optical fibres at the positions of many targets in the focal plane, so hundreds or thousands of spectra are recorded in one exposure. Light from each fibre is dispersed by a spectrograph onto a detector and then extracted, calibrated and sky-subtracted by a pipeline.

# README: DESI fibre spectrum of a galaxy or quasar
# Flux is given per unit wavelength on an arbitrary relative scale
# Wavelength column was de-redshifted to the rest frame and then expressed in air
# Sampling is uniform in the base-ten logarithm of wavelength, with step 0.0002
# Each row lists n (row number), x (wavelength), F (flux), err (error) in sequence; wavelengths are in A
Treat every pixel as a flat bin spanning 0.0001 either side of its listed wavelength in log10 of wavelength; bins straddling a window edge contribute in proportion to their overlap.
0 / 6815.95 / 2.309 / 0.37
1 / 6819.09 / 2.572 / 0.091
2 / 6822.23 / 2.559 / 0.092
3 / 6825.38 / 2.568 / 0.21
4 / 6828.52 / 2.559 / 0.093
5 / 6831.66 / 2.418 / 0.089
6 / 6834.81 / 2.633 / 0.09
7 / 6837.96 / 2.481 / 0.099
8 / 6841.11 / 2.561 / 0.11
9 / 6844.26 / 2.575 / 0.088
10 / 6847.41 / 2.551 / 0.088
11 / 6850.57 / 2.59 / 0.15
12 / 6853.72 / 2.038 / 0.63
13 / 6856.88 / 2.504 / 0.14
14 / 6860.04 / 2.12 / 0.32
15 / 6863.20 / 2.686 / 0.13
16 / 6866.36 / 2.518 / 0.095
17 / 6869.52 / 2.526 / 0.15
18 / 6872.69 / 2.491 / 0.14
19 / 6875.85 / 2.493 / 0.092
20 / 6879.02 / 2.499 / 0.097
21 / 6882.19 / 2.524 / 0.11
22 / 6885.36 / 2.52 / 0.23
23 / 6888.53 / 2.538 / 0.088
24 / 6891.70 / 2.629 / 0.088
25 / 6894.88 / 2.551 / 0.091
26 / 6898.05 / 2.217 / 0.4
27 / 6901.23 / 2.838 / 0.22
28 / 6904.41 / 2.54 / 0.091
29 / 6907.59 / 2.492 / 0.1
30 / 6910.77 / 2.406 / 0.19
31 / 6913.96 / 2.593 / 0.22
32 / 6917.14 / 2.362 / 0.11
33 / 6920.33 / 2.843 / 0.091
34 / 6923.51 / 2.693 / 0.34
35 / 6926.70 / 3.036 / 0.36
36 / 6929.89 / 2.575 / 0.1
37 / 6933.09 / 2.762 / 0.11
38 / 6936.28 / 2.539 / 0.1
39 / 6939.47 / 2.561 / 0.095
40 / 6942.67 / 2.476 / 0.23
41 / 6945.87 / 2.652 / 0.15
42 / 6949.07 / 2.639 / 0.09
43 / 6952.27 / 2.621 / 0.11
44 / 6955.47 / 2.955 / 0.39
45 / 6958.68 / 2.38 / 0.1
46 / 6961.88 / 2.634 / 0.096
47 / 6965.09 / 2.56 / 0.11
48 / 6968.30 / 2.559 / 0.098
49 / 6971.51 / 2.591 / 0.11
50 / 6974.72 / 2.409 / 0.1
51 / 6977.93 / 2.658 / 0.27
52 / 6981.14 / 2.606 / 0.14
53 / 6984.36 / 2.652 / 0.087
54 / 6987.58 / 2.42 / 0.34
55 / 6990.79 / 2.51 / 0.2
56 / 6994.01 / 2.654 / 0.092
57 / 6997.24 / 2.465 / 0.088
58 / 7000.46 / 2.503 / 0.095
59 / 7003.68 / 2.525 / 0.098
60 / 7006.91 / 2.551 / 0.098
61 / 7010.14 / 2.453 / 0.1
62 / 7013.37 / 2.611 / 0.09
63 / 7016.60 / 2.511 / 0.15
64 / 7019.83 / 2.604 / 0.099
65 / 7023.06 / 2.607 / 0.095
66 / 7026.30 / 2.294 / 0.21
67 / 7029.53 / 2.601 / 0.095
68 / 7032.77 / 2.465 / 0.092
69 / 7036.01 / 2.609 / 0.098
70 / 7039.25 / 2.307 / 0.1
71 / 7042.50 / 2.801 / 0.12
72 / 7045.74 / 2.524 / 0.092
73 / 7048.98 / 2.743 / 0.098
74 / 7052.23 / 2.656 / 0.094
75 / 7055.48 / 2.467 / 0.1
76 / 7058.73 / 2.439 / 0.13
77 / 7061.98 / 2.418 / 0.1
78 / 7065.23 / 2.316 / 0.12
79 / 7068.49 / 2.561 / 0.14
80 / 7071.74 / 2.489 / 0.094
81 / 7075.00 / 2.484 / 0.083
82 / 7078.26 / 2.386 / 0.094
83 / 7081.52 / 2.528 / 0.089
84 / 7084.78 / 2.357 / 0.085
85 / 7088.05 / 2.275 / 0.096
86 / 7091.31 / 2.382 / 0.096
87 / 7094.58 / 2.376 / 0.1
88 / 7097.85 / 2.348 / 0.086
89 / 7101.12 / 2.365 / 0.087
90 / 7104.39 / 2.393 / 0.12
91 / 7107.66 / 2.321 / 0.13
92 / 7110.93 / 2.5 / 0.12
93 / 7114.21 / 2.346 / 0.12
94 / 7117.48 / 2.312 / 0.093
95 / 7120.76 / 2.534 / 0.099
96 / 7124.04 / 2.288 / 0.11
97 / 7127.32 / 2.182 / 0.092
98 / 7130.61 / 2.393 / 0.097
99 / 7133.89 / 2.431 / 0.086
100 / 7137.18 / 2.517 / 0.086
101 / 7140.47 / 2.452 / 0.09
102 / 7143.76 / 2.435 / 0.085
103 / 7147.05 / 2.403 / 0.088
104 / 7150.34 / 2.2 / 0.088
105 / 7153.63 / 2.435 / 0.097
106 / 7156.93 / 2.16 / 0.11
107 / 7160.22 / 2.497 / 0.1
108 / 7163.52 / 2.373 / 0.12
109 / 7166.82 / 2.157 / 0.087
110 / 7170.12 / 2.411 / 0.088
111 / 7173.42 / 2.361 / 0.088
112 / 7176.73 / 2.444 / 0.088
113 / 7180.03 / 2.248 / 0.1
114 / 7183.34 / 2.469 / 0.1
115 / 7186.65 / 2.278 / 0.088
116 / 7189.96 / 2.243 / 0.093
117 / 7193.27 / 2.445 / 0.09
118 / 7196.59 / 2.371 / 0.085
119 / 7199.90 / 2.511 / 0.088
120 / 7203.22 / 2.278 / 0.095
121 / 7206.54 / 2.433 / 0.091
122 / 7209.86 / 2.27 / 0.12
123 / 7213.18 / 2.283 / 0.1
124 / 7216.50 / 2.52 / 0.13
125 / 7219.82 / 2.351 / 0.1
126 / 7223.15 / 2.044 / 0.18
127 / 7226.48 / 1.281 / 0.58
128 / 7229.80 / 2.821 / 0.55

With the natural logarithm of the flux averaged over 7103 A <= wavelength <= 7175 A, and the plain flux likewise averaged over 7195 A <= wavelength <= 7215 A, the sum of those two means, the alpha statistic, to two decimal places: 3.22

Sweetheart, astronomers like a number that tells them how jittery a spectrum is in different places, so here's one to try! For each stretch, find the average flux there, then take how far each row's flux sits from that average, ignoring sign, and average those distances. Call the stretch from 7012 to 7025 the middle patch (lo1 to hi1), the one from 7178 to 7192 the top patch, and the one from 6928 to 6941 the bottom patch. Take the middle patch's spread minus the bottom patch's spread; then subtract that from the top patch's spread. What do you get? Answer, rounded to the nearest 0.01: 0.12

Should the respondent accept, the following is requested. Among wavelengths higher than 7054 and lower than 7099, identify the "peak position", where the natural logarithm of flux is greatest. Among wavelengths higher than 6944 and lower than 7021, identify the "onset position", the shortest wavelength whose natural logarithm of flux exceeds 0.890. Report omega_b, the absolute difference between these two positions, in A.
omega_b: 122.6 A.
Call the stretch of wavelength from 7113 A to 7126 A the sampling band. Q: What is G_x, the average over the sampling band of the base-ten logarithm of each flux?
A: 0.374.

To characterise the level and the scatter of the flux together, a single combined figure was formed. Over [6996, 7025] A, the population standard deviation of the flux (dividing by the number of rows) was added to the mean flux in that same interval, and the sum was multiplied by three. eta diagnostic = 7.8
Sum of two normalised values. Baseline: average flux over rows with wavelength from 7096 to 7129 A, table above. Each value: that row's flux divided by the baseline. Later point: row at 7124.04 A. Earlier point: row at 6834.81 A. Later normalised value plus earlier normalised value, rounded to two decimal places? 2.09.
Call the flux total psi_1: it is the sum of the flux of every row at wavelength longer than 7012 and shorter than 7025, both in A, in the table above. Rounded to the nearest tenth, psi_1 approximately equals 10.3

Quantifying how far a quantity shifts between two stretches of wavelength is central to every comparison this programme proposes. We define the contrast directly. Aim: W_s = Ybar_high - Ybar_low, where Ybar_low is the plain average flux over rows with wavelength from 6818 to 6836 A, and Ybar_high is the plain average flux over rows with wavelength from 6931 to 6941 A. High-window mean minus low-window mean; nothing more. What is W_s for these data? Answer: 0.07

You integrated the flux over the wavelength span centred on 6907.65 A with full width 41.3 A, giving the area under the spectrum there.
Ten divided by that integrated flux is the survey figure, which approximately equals 0.093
